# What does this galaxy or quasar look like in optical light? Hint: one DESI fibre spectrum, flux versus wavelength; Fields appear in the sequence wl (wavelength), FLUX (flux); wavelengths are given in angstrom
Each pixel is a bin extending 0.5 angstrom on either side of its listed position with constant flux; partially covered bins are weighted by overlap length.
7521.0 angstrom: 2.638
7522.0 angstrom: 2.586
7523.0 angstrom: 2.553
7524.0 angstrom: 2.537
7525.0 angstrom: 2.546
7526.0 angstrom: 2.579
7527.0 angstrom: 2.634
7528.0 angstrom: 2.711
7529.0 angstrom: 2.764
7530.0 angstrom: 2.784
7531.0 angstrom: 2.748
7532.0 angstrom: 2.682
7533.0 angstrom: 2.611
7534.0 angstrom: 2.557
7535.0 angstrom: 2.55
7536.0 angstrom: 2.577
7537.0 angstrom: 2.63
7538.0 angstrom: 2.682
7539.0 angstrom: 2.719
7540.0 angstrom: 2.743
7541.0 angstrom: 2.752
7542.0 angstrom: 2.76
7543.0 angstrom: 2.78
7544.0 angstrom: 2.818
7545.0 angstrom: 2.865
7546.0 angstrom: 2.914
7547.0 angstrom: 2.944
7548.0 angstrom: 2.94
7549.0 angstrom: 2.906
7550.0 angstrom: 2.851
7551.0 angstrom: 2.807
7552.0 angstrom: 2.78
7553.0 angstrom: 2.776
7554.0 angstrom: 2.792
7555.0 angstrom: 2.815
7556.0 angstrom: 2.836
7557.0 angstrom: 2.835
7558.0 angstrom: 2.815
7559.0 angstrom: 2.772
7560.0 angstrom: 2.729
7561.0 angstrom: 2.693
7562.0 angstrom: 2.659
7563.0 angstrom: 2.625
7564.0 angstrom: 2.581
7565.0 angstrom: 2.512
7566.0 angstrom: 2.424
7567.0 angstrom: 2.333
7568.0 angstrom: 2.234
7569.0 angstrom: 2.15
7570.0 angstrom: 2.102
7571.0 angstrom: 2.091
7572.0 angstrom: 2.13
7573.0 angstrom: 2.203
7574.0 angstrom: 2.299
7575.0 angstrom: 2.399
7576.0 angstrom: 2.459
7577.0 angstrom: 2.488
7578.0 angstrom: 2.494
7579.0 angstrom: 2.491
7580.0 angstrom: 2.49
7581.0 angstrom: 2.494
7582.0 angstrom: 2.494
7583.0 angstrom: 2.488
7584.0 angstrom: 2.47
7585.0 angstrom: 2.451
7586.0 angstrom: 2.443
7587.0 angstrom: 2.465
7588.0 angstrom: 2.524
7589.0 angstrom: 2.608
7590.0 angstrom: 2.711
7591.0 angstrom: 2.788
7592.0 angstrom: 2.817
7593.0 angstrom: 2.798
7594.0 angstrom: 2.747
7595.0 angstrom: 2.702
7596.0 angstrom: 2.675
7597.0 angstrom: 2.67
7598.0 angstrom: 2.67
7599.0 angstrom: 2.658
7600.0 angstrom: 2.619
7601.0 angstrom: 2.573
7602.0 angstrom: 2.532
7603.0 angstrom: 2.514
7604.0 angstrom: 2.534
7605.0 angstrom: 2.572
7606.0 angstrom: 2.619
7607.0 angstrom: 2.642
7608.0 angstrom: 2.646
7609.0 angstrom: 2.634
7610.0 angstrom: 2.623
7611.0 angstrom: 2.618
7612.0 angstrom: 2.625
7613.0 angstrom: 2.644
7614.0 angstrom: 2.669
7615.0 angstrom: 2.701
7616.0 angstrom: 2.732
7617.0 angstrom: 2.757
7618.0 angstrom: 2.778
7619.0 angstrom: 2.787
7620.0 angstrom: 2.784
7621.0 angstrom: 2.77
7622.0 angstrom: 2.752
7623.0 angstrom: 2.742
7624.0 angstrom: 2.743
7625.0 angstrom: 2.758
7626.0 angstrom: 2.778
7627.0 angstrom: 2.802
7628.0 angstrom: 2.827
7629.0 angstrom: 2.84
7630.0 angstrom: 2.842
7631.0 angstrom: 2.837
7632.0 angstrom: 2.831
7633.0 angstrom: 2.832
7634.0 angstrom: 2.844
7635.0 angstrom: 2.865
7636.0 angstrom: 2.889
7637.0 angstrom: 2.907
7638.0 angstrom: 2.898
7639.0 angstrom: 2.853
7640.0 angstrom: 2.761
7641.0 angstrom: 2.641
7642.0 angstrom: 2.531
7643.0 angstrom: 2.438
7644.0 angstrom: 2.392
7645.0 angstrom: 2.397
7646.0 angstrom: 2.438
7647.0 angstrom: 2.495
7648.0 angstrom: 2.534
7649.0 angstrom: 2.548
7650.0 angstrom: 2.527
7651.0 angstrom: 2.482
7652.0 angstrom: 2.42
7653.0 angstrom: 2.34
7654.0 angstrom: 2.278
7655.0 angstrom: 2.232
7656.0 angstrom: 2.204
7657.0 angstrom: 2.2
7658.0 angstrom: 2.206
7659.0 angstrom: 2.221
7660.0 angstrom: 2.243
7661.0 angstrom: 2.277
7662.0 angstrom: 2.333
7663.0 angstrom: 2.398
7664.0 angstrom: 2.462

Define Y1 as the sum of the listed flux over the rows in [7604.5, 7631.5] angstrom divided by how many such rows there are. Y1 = 2.723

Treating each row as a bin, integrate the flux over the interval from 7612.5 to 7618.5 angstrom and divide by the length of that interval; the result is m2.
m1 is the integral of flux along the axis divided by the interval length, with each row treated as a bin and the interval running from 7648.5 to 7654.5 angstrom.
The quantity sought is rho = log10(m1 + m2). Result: 0.711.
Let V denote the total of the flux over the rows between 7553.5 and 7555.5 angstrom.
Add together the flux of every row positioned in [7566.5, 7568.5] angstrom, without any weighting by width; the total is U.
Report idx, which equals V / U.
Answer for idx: 1.23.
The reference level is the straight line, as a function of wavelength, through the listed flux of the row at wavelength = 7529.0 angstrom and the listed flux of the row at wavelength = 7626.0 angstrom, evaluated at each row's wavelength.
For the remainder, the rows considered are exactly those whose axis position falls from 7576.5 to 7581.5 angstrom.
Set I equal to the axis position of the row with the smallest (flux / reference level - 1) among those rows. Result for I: 7577.0 angstrom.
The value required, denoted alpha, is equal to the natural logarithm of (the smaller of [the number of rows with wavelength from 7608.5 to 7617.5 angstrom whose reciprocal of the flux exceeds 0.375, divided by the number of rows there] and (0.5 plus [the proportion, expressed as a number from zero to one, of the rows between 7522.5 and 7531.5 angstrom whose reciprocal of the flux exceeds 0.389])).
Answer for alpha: -0.6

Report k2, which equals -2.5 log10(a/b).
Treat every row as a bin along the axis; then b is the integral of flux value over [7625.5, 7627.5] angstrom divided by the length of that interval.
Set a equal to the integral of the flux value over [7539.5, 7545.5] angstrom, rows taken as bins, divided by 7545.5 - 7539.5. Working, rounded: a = 2.79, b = 2.79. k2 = 0.00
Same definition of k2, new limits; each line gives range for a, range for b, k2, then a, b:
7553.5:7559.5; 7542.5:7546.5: 0.01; 2.81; 2.84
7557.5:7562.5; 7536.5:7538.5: -0.03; 2.73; 2.66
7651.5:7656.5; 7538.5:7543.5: 0.20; 2.29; 2.75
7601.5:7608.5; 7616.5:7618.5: 0.08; 2.58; 2.77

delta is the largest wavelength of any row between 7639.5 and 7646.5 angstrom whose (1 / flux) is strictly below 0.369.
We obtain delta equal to 7640.0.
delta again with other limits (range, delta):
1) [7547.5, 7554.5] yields 7554.0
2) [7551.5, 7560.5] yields 7560.0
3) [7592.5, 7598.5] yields 7594.0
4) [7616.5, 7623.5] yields 7623.0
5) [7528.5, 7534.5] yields 7531.0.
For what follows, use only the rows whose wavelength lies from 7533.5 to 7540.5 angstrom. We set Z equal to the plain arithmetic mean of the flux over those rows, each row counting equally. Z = 2.64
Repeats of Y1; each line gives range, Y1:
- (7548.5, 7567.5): 2.713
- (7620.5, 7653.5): 2.683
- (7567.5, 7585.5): 2.357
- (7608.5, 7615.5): 2.645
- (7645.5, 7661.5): 2.353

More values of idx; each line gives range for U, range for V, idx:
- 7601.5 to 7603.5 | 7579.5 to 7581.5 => 0.99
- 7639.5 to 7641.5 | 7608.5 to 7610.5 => 0.97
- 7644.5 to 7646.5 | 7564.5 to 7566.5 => 1.02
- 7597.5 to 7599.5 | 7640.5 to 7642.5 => 0.97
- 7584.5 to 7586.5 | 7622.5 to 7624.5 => 1.12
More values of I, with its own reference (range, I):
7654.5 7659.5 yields 7657.0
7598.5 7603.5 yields 7603.0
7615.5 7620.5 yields 7616.0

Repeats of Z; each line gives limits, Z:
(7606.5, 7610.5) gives 2.64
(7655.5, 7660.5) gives 2.21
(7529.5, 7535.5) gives 2.66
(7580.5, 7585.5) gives 2.48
